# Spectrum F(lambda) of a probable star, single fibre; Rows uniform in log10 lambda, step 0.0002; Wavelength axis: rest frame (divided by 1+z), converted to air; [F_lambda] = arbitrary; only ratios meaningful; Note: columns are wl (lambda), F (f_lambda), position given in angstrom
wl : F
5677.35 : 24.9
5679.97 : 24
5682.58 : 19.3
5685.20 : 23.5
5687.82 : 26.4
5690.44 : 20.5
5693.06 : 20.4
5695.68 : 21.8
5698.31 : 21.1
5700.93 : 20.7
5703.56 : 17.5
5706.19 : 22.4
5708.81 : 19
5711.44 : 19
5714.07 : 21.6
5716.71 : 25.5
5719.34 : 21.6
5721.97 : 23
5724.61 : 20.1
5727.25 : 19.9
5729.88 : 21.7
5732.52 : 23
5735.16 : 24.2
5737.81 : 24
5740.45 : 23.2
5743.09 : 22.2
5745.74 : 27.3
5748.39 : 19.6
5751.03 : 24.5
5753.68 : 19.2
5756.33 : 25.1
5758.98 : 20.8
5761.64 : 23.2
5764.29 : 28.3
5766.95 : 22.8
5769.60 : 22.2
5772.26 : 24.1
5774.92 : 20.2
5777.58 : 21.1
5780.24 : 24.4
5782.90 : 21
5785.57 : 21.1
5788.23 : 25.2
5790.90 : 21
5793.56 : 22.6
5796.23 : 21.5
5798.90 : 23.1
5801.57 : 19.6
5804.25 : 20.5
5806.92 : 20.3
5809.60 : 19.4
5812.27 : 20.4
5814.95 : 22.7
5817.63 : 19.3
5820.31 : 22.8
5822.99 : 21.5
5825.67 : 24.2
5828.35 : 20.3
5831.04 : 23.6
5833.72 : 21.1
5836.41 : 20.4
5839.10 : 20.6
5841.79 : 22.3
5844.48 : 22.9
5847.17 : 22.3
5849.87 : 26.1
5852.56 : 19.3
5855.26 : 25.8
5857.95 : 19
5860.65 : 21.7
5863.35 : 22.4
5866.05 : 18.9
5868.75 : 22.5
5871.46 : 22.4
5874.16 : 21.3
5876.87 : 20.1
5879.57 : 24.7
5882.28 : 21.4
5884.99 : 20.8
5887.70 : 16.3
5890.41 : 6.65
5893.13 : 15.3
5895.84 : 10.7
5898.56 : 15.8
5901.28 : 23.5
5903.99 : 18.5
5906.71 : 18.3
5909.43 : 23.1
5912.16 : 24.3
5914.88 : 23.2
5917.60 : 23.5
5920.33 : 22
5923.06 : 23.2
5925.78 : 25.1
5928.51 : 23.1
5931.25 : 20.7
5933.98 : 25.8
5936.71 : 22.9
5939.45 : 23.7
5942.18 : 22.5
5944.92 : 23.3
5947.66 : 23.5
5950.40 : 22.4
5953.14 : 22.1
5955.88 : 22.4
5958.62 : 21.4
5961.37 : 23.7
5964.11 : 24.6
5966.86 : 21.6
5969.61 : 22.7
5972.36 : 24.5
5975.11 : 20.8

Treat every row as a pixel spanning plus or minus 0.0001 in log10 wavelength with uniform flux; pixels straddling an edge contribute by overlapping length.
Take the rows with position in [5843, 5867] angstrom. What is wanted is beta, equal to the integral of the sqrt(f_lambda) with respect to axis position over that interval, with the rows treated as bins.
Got 113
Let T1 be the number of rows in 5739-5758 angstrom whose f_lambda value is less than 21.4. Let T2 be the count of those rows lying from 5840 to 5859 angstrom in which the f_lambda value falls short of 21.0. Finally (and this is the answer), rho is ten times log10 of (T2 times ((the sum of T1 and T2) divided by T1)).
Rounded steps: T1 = 2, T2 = 2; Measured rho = 6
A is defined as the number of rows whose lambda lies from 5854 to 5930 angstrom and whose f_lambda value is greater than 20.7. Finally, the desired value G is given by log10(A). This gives 1.26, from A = 18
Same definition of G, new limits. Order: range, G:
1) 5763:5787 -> 0.90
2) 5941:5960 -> 0.85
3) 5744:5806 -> 1.26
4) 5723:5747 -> 0.85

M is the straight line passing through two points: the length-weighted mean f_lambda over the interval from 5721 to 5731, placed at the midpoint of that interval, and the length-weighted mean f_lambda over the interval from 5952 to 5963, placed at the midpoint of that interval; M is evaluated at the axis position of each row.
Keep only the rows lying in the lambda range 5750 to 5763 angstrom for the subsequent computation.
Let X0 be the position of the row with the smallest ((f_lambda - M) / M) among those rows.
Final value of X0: 5753.68 angstrom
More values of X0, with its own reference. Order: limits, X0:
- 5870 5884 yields 5876.87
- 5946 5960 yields 5958.62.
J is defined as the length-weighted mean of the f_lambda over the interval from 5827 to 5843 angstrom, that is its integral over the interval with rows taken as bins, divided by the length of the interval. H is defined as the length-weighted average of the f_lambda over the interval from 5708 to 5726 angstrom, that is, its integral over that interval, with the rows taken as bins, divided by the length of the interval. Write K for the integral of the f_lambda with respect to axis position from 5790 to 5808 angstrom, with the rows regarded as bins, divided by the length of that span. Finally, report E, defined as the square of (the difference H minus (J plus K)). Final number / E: 448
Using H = 21.5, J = 21.4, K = 21.3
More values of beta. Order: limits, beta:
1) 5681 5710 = 133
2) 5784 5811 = 125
